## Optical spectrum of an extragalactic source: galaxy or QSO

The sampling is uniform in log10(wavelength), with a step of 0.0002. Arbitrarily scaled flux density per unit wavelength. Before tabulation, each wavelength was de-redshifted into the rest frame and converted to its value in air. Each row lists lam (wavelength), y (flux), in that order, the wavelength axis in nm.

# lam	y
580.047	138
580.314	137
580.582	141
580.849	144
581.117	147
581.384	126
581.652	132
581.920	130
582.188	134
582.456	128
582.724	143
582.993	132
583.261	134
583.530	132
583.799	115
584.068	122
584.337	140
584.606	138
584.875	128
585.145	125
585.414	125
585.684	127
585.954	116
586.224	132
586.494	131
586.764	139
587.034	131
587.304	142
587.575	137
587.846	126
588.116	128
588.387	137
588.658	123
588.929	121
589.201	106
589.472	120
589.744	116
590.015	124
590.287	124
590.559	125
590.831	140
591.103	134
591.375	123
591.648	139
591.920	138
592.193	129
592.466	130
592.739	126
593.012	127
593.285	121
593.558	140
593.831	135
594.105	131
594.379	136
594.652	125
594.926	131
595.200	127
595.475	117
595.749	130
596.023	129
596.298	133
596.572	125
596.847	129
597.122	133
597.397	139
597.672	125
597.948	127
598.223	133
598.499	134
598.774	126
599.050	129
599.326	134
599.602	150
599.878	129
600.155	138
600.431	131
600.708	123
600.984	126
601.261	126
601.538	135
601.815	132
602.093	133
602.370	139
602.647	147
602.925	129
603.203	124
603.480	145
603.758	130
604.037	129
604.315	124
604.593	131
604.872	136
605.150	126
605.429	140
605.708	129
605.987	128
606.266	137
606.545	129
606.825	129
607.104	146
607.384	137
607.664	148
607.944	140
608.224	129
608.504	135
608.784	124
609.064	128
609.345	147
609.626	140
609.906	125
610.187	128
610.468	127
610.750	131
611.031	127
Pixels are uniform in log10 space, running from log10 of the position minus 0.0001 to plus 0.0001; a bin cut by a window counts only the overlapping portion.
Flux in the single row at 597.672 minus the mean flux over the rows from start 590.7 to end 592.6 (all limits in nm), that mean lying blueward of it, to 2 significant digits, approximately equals -8.3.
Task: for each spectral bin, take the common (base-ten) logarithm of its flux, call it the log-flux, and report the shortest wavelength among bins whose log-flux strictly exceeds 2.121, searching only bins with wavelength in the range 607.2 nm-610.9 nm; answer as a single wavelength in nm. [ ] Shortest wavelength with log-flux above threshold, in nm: 607.384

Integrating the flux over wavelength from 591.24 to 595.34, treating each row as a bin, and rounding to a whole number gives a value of 535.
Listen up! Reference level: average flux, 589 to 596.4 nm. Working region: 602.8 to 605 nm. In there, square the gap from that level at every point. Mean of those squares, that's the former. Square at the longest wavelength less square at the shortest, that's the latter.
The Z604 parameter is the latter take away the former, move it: 13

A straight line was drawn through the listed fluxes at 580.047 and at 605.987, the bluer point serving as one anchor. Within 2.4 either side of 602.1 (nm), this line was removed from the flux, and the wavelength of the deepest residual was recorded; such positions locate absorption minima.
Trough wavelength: 600.708 nm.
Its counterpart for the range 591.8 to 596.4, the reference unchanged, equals 595.475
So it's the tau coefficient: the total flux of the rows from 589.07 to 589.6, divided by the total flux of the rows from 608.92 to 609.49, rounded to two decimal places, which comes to 0.82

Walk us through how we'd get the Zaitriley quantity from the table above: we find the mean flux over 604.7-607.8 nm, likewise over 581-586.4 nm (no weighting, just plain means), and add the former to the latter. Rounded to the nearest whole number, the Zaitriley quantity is 265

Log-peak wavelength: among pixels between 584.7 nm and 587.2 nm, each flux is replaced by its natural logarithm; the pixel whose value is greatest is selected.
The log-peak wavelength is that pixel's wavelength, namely 586.764 nm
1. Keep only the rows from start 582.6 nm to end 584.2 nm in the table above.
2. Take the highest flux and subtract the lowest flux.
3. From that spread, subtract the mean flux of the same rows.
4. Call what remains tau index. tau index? -102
